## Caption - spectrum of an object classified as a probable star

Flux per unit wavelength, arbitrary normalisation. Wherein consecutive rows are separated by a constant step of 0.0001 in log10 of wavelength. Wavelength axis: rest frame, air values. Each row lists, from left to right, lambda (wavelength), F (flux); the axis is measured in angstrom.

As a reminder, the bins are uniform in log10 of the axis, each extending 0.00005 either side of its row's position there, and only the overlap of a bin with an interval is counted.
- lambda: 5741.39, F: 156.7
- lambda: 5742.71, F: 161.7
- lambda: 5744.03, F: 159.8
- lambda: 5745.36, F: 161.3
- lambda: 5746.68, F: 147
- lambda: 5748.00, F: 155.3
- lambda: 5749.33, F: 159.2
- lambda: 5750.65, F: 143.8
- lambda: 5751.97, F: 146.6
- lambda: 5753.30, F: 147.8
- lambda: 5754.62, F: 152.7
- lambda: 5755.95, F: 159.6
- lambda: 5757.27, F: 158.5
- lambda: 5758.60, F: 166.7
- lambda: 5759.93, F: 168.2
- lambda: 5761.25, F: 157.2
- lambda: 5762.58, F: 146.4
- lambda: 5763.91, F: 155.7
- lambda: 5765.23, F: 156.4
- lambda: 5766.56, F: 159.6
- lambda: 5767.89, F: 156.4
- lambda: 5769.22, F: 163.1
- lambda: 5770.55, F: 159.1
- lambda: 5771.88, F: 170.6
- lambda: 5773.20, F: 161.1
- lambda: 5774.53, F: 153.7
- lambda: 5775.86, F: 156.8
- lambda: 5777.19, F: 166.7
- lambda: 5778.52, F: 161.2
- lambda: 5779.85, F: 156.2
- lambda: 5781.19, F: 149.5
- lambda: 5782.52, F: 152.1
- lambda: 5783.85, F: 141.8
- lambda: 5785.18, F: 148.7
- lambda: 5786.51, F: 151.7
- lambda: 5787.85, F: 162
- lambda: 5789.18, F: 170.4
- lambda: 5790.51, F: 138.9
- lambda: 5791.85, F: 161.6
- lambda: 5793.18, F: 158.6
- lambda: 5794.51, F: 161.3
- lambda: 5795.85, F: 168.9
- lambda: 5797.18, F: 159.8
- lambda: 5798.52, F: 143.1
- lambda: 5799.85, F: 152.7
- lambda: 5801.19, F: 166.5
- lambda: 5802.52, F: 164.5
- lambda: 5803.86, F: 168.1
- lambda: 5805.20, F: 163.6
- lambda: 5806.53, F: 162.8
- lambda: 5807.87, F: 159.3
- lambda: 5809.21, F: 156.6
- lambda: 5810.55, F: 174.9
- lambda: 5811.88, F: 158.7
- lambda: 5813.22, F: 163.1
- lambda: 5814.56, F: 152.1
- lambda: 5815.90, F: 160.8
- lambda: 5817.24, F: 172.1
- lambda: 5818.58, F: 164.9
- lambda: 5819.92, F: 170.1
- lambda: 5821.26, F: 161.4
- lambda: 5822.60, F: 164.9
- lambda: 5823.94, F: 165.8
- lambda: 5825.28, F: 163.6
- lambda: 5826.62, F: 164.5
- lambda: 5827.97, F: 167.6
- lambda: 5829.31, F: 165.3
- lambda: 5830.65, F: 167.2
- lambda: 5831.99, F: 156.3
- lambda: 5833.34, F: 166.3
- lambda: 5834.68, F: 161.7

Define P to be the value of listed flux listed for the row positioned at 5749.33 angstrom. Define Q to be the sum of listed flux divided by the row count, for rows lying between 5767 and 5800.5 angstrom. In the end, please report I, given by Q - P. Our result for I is -2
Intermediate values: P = 159.2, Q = 157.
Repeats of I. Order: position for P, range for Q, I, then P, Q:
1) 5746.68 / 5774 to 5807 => 11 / 147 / 158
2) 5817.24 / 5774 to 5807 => -14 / 172.1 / 158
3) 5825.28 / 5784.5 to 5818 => -4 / 163.6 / 160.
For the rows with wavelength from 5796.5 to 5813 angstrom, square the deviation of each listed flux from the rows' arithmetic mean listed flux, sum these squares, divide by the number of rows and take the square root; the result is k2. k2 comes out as 7.7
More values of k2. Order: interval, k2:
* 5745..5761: 7.7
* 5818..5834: 3.3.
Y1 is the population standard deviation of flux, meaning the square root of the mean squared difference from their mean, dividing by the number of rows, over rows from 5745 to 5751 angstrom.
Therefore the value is 7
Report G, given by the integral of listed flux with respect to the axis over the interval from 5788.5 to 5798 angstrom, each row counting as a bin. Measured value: 1517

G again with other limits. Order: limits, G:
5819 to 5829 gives 1654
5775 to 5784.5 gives 1471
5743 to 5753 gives 1534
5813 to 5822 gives 1471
